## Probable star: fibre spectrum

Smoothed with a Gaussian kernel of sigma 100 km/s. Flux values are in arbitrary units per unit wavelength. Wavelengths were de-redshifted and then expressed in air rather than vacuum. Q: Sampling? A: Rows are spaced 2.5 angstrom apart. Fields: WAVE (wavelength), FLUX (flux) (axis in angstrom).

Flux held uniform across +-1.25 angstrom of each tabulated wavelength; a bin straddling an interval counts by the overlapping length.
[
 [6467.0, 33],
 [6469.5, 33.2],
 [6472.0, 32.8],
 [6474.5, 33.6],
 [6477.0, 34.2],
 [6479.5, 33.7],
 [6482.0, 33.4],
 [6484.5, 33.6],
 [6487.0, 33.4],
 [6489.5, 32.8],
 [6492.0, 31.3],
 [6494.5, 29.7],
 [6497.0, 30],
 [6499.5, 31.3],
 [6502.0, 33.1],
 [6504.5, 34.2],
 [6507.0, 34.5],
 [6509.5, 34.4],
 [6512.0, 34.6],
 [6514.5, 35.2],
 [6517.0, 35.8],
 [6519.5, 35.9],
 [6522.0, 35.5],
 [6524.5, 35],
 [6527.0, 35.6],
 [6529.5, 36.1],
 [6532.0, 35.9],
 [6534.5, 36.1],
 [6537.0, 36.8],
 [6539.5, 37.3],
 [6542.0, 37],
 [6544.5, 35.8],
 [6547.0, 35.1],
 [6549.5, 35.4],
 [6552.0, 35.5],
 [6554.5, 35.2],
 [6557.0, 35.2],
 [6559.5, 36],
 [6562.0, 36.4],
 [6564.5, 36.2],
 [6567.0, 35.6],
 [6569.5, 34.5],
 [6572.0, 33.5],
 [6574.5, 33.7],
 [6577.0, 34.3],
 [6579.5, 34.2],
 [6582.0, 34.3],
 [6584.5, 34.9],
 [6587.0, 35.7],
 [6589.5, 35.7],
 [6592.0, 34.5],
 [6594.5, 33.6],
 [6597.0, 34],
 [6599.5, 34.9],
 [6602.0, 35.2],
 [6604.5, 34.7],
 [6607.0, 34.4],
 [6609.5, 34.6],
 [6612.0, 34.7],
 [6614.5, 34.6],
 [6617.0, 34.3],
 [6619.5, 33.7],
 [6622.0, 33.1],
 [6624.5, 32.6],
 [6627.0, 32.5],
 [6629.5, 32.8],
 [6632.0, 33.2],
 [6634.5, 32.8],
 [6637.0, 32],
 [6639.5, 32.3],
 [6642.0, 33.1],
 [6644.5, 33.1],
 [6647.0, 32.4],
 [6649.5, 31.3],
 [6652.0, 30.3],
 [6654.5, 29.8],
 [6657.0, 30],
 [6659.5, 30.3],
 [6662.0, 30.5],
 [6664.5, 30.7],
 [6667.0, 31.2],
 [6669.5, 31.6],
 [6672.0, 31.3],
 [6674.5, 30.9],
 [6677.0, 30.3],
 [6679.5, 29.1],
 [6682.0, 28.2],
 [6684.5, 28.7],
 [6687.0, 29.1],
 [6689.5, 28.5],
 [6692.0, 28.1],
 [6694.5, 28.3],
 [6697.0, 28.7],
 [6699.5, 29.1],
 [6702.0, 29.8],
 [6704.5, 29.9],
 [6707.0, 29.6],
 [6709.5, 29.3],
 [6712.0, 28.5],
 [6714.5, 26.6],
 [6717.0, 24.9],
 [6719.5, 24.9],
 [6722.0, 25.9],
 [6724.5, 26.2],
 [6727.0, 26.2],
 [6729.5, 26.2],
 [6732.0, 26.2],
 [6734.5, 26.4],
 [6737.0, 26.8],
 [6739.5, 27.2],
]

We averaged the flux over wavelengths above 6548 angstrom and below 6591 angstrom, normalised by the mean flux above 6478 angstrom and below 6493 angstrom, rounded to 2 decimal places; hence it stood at 1.06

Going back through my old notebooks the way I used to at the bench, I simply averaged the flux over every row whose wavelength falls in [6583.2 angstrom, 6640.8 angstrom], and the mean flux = 33.9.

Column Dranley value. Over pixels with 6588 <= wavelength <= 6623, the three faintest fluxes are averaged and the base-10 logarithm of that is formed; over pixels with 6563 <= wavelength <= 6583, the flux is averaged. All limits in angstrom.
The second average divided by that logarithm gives 22.7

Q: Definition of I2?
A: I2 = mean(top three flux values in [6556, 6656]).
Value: 36.2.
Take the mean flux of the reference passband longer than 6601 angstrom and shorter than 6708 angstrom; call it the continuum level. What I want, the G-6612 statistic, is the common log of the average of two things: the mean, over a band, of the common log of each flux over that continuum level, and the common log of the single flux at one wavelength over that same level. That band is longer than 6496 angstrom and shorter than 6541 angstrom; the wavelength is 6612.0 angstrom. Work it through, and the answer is -1.36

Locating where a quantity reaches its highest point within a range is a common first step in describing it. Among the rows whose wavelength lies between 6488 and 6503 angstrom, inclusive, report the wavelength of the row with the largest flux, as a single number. 6502.0 angstrom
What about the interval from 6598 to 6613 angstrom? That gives 6602.0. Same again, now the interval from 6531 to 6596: 6539.5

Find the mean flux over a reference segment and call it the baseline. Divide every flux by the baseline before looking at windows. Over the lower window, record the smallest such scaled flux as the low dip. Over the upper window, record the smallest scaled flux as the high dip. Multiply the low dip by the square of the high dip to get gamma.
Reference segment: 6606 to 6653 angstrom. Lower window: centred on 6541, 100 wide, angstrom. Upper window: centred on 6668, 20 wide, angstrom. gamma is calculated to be 0.76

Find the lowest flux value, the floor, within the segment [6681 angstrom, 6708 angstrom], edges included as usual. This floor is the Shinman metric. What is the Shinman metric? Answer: 28.1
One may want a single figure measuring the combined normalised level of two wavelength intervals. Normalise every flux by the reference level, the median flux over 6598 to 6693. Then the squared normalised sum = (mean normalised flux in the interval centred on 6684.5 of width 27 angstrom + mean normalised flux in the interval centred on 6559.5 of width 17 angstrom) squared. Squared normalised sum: 4.1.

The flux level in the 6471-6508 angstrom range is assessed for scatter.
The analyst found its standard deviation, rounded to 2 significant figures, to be 1.5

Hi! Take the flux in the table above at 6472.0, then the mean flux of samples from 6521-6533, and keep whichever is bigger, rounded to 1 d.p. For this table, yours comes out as 35.6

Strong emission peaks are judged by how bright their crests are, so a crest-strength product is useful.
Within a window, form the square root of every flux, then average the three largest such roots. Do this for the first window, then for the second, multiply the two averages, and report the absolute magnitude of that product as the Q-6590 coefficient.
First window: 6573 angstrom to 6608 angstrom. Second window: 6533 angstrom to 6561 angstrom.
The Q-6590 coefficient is 36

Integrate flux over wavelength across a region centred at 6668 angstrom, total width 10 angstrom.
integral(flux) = 312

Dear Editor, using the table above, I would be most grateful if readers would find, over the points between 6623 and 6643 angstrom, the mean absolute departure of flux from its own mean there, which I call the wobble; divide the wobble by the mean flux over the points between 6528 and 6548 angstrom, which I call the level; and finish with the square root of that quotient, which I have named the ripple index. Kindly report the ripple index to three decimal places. 0.093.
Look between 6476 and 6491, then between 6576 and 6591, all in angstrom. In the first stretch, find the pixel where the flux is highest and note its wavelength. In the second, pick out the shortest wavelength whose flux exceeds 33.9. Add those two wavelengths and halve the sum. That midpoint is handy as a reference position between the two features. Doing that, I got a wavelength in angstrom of 6527.0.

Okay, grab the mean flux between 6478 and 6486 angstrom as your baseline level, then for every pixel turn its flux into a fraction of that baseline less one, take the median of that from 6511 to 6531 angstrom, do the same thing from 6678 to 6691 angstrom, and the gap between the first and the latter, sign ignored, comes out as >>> 0.20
